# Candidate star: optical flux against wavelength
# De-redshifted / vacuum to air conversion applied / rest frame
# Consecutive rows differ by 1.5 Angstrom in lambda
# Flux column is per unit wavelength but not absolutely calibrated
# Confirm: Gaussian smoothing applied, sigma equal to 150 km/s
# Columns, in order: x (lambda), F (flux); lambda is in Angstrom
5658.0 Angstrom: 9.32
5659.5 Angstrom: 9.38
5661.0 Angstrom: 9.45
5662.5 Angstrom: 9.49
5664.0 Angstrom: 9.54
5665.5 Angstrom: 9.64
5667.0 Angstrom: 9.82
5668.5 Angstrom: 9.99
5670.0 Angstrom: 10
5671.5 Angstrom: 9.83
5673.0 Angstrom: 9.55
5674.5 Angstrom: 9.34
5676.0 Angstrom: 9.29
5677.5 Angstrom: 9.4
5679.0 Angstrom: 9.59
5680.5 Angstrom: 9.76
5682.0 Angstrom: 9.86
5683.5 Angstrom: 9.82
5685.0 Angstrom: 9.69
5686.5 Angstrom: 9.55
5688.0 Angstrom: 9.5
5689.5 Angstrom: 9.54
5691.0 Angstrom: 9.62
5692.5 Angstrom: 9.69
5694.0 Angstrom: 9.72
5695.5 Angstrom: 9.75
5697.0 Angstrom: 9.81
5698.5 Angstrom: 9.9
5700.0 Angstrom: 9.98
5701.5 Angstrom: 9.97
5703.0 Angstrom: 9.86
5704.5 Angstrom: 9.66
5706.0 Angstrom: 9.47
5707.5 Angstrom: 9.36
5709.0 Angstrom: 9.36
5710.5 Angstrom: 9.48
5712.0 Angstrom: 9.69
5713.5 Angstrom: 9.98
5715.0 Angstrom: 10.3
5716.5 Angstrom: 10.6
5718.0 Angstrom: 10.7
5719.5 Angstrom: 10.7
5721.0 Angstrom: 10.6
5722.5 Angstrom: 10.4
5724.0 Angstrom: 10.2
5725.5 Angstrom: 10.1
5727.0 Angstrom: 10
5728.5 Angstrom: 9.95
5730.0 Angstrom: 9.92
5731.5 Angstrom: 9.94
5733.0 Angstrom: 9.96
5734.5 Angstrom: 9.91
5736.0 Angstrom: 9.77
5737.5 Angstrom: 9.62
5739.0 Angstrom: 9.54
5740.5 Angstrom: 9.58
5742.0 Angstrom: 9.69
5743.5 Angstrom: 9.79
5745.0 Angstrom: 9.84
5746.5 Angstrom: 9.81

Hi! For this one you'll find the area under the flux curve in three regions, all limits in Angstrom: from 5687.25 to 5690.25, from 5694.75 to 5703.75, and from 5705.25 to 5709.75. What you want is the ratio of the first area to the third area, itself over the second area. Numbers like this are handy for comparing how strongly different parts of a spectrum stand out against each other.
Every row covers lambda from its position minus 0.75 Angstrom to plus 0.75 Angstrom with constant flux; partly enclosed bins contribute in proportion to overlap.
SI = 0.008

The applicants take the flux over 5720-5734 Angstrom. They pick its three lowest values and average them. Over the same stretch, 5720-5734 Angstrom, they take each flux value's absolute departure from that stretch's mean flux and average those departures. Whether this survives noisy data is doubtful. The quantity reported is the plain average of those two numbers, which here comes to 5.06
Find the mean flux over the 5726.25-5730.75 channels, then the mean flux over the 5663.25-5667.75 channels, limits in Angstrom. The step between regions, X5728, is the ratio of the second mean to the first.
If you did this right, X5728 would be 0.97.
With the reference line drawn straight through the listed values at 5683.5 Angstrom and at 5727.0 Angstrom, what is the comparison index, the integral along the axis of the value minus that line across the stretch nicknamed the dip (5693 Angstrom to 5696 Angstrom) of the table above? -0.4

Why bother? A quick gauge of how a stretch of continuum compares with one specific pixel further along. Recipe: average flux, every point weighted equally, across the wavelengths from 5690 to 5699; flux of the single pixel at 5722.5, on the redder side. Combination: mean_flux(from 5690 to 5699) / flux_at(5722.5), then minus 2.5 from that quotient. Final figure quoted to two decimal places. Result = -1.56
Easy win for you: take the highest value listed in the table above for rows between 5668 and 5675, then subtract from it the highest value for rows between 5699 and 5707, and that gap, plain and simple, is 0.02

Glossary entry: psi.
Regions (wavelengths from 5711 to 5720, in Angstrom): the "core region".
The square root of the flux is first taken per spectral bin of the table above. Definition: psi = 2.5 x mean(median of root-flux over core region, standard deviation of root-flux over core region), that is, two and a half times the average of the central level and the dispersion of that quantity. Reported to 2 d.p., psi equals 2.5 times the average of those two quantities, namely 4.12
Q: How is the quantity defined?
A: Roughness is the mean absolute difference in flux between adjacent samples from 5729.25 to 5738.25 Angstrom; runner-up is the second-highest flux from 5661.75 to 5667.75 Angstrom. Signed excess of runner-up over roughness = 9.56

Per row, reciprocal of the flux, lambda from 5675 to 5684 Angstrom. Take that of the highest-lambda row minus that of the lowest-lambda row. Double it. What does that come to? -0.012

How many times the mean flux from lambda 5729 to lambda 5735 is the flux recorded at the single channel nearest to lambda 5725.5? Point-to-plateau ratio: 1.02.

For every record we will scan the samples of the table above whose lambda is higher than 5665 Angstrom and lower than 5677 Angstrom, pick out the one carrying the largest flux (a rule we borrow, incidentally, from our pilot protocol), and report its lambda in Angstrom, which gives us 5670.0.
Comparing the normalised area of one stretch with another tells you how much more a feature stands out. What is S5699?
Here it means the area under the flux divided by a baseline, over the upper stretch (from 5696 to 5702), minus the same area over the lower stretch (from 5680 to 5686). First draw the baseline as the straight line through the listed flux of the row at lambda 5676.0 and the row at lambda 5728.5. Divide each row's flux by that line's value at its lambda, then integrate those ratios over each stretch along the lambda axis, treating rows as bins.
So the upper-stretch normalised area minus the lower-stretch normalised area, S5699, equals -0.05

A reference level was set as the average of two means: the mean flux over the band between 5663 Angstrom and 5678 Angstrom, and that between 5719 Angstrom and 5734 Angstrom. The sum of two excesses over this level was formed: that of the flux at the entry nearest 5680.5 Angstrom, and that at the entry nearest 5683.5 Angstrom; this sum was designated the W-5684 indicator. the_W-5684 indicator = -0.2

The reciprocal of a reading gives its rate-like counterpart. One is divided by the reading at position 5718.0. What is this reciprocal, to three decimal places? 0.093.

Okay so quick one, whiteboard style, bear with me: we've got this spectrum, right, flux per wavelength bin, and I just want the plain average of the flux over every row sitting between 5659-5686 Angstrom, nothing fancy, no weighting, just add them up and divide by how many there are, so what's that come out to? 9.6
